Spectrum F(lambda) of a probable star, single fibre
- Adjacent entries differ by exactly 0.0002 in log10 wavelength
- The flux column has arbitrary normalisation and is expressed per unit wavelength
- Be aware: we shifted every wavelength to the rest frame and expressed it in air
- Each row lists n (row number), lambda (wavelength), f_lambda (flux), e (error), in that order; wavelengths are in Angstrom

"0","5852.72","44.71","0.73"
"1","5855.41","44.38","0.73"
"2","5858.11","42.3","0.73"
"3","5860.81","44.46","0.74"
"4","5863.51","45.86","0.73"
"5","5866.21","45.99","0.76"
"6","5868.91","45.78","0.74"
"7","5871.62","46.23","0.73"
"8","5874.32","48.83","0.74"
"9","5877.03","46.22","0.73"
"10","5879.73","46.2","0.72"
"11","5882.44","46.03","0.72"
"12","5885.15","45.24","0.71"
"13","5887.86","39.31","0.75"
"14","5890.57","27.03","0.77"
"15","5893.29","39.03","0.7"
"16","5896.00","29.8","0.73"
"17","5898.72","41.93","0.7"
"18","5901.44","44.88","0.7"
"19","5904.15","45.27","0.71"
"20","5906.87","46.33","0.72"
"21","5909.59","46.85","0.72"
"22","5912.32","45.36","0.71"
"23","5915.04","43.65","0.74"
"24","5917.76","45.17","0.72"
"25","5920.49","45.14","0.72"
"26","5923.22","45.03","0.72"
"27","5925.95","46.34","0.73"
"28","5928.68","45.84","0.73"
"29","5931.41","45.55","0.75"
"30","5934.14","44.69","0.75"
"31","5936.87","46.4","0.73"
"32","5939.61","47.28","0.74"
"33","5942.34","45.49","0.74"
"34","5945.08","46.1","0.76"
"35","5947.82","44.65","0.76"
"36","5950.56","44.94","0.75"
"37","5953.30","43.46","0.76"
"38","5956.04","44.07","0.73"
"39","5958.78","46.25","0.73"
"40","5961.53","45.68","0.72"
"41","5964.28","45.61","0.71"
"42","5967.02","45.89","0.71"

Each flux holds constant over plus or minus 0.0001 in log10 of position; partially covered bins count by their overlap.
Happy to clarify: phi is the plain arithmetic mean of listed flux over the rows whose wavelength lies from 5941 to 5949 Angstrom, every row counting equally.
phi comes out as 45.4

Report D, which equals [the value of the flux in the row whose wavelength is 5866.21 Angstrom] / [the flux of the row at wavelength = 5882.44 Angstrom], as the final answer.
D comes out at 1.00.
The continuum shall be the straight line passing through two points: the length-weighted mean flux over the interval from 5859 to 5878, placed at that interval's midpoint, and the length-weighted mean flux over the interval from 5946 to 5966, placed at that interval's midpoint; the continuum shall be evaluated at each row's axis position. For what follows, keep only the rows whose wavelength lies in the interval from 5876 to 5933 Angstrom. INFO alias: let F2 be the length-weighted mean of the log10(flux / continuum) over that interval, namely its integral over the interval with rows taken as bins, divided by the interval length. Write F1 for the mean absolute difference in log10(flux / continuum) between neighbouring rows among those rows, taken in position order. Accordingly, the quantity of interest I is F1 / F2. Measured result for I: -1.4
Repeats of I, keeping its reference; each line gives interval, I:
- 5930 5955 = 5.7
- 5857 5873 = -0.9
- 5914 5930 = -3.4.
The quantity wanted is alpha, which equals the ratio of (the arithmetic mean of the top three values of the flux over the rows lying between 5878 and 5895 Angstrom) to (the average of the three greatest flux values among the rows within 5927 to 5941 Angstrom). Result 0.99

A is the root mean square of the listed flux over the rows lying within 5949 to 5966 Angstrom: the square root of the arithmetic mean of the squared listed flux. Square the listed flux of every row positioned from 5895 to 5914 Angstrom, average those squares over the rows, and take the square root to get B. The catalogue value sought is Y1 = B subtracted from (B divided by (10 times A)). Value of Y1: -43.2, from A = 45.0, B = 43.3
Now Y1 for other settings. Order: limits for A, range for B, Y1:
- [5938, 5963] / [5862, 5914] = -43.5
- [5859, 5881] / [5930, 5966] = -45.3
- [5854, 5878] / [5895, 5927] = -43.9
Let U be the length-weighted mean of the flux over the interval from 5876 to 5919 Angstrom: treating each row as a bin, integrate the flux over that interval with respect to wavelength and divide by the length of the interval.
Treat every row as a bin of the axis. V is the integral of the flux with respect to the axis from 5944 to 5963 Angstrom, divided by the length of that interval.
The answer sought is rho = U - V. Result -3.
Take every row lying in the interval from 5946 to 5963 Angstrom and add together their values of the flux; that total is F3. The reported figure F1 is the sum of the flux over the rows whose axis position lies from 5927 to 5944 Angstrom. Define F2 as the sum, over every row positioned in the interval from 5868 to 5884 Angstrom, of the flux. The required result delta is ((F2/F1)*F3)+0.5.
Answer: 273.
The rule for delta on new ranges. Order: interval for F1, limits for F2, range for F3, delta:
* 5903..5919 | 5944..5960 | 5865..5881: 277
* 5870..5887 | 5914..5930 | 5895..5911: 249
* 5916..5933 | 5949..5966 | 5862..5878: 276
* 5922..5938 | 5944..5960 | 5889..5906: 225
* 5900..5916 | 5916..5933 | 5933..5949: 276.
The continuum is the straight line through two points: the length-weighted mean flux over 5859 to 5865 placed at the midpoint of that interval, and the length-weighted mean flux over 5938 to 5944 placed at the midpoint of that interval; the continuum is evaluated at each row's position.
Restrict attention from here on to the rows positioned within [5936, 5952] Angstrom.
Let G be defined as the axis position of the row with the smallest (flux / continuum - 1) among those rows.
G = 5947.82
